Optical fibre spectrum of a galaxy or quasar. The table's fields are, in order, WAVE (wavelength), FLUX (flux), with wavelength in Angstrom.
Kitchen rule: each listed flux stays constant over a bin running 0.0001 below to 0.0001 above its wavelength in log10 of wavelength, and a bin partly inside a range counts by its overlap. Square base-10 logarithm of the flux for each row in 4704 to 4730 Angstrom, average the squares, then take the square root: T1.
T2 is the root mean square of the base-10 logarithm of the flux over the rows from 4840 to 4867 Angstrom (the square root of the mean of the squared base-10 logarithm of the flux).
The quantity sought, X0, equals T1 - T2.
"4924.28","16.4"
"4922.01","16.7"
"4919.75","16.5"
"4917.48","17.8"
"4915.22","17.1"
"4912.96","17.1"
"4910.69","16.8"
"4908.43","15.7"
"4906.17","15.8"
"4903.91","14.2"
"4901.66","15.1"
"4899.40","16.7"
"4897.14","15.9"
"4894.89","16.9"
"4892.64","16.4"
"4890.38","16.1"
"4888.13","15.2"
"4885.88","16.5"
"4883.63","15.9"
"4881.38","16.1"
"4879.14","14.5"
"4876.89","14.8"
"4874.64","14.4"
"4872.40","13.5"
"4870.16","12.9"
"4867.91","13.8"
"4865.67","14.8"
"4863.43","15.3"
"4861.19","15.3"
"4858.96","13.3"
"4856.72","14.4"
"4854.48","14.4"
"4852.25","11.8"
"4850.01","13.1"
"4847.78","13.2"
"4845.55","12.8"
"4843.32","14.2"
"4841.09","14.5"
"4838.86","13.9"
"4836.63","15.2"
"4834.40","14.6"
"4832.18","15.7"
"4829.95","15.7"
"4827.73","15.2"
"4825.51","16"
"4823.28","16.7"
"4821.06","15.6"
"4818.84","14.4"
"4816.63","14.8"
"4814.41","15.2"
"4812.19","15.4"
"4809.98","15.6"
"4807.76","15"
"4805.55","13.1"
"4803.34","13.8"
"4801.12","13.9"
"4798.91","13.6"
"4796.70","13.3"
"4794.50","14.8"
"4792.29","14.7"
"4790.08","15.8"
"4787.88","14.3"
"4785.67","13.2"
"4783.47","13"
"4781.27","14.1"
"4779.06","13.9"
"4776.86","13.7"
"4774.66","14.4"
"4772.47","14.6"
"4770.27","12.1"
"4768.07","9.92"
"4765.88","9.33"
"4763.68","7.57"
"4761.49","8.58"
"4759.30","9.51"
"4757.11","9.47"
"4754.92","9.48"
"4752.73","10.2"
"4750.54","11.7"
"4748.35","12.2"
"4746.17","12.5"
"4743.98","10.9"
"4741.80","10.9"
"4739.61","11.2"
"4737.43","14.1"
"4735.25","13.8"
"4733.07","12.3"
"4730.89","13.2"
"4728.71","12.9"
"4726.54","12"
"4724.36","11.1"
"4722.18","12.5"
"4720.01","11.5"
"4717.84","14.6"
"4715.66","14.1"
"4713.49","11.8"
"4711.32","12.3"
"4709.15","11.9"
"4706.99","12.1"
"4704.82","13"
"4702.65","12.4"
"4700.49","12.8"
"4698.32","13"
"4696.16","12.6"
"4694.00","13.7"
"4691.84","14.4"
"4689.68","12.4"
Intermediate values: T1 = 1.10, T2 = 1.14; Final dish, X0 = -0.05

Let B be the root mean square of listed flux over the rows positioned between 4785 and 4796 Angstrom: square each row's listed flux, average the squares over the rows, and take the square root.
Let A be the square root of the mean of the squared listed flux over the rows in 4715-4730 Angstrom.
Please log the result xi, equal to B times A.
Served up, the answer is 186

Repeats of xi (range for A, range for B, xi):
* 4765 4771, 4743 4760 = 114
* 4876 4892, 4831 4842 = 231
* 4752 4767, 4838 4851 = 125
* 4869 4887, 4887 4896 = 240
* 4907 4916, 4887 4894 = 265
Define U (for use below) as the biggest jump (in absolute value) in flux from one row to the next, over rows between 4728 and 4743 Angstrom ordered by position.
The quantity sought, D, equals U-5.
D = -2.10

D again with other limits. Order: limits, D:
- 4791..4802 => -3.50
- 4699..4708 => -4.10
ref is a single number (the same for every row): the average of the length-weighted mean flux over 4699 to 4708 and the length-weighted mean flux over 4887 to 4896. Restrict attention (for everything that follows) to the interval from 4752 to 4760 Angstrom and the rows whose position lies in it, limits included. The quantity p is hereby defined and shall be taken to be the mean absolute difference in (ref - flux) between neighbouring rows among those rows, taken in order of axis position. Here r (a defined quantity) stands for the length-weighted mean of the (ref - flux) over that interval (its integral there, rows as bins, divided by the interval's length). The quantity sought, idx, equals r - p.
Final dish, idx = 4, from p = 0.3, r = 5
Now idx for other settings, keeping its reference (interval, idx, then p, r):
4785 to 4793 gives -1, 1.2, 0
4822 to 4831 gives -2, 0.7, -2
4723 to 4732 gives 1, 0.7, 2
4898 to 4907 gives -2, 1.4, -1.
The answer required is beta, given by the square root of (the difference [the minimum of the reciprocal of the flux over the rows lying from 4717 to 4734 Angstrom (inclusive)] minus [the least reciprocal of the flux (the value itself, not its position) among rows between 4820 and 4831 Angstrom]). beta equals 0.09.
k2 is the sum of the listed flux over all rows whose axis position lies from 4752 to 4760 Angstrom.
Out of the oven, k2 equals 39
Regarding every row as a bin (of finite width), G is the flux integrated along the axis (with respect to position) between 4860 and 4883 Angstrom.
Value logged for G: 335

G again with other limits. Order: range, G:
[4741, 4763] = 231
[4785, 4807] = 310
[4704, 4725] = 263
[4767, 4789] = 293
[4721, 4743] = 273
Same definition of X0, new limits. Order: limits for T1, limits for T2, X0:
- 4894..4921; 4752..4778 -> 0.19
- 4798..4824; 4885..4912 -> -0.03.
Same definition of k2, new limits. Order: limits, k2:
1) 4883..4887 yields 32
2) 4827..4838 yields 76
